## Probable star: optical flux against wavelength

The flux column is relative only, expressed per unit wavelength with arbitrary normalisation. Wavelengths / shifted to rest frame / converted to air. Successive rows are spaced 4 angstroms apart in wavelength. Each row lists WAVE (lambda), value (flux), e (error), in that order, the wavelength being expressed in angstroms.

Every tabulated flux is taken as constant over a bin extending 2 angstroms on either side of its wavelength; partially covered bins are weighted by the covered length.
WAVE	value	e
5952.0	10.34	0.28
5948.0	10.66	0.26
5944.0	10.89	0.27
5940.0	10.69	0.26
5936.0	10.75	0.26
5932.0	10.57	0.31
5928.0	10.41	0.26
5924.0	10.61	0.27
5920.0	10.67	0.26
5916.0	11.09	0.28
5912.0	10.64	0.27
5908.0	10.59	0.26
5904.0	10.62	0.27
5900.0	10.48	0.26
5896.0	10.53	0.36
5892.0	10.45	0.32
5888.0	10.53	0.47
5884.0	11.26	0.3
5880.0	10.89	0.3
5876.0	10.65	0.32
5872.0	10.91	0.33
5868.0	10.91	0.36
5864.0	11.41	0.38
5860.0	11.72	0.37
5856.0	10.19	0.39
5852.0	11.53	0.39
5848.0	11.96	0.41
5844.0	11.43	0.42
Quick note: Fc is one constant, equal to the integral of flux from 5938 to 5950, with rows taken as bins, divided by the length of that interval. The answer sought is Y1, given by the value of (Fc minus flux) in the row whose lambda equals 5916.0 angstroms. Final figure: -0.343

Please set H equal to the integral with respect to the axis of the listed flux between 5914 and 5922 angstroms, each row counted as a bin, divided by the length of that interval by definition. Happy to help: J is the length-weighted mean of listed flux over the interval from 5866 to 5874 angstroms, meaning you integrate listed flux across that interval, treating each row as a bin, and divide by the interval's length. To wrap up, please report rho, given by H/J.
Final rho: 1.00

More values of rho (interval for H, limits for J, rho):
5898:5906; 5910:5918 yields 0.97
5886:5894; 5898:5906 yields 0.99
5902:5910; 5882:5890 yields 0.97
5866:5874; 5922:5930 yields 1.04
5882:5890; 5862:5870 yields 0.98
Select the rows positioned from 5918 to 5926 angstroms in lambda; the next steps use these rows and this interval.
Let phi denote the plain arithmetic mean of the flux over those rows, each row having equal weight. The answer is 10.6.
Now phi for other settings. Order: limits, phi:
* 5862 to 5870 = 11.2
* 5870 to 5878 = 10.8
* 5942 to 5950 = 10.8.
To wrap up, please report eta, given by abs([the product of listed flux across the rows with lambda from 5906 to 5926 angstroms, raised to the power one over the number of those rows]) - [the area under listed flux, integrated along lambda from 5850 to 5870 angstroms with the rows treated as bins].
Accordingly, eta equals -212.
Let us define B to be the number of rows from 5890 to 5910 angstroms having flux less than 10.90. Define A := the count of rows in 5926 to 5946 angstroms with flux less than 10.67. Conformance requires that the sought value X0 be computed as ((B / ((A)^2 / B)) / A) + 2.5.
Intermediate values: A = 2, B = 5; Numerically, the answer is 6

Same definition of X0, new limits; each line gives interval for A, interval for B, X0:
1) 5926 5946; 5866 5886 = 3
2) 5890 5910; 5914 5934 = 3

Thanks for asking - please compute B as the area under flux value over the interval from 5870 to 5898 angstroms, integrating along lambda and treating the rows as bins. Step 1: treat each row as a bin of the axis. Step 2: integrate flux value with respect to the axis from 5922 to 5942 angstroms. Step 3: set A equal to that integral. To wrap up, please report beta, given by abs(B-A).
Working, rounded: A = 212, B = 301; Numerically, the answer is 89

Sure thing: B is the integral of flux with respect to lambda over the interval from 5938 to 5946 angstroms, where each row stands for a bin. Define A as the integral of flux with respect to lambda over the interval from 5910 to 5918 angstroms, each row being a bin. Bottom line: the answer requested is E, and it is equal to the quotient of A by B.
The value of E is 1.01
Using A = 86.9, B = 86.3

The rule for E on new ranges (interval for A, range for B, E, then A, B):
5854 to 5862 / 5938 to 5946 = 1.02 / 87.6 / 86.3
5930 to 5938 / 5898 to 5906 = 1.01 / 85.3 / 84.4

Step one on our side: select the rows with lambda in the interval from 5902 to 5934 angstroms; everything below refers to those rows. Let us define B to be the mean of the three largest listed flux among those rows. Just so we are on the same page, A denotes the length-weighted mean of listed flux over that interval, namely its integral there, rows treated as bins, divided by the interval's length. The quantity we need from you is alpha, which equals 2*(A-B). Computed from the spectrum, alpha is -0.3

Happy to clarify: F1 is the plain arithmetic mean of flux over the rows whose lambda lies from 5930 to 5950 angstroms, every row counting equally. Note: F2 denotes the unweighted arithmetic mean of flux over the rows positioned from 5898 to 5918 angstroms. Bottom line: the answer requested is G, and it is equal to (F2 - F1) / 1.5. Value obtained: 0.0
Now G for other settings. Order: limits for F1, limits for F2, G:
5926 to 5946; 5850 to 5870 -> 0.3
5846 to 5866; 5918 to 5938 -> -0.5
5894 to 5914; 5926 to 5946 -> 0.1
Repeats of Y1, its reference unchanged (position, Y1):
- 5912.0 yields 0.107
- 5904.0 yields 0.127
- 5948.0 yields 0.087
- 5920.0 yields 0.077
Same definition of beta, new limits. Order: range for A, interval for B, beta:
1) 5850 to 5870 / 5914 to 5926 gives 94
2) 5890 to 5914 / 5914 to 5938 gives 3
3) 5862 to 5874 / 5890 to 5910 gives 78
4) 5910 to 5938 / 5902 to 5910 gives 214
